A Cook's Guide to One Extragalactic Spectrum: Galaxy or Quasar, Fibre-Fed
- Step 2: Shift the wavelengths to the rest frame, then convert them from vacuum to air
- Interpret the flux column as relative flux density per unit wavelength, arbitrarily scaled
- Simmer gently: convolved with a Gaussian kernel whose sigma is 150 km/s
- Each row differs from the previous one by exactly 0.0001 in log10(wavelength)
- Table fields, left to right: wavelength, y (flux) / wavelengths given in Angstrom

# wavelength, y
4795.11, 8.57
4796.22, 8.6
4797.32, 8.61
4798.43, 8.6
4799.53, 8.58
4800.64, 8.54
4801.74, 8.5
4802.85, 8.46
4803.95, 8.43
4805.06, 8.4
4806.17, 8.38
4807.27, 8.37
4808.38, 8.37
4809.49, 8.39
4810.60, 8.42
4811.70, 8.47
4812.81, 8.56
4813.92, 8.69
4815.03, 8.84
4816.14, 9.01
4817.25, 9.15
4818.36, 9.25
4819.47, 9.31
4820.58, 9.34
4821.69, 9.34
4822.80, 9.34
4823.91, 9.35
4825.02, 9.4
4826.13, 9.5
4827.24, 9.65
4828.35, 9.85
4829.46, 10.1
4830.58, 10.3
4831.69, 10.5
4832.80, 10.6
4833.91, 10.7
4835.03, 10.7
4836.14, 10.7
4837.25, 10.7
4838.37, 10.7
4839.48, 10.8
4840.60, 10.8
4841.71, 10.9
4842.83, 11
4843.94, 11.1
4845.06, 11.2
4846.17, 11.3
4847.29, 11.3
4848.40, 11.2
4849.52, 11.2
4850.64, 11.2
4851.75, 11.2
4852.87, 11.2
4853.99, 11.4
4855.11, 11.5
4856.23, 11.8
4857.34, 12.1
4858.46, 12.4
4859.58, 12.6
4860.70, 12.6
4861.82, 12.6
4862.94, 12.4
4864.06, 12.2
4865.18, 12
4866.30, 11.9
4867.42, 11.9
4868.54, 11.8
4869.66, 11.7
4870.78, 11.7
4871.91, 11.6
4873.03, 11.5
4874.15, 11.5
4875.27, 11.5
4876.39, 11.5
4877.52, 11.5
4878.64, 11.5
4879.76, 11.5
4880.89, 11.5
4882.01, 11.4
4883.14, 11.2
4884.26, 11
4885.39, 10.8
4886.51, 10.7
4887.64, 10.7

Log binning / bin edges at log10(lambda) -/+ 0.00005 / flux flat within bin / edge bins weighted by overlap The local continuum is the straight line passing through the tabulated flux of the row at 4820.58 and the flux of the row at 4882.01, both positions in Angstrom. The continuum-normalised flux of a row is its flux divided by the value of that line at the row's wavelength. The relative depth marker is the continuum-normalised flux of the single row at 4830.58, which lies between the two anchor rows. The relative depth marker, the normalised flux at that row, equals 1.06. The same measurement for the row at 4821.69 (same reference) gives 1.00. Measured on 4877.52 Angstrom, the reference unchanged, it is 1.02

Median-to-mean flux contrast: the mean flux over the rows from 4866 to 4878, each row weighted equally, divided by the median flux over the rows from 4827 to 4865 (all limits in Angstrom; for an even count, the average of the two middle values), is 1.04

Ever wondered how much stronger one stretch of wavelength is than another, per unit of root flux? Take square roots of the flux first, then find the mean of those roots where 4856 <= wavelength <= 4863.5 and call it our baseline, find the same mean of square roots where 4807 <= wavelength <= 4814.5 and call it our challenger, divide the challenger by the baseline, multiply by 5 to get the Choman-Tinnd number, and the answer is 4.1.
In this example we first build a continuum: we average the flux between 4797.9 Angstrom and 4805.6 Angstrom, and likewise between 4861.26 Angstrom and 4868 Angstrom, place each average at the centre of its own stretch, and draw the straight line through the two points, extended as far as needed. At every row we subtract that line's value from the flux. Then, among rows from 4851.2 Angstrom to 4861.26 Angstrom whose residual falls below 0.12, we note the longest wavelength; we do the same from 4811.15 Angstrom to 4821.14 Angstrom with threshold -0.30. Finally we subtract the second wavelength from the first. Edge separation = 39.0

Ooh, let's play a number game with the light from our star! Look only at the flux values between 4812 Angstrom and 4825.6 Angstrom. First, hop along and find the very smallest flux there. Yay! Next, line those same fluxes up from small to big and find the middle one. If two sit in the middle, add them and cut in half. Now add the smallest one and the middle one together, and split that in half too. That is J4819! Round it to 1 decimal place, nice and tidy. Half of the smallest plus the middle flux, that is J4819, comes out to 8.9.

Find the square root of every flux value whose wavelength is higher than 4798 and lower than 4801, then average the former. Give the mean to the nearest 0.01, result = 2.93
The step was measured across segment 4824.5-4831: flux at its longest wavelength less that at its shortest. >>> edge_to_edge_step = 0.9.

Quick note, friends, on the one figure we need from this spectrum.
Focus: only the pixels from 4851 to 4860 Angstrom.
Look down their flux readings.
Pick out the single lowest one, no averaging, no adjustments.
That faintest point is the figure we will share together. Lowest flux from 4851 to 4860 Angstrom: 11.2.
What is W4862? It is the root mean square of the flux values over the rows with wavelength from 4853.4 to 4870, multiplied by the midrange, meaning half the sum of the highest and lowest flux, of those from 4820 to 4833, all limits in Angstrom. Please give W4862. 120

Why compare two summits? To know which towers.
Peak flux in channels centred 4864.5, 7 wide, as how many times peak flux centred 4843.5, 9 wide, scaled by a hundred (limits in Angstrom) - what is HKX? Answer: 112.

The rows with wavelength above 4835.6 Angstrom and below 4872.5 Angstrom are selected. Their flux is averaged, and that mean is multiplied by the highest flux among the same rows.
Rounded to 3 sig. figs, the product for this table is 145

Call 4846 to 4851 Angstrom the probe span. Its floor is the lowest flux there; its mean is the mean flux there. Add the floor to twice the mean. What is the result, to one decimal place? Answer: 33.7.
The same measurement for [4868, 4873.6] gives 34.8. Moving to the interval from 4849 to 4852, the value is 33.6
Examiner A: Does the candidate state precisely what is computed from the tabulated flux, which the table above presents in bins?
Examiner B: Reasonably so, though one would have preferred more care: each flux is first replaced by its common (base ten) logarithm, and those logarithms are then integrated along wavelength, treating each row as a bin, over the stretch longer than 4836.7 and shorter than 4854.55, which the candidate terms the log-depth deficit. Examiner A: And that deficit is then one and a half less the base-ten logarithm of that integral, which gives 0.230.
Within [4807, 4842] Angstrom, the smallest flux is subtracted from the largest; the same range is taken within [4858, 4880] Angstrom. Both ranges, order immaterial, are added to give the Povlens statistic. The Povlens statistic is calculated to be 3.6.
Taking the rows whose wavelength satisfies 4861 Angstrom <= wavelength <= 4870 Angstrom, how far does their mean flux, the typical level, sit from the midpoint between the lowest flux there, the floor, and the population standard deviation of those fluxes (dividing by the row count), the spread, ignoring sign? 6.1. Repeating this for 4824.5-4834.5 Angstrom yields 5.1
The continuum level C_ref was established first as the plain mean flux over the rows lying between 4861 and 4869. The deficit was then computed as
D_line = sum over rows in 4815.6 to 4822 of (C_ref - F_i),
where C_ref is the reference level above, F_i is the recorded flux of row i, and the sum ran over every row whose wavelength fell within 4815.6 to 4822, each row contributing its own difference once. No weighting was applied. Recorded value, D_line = 17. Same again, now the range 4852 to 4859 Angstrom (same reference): 2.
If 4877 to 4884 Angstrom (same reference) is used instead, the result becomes 4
